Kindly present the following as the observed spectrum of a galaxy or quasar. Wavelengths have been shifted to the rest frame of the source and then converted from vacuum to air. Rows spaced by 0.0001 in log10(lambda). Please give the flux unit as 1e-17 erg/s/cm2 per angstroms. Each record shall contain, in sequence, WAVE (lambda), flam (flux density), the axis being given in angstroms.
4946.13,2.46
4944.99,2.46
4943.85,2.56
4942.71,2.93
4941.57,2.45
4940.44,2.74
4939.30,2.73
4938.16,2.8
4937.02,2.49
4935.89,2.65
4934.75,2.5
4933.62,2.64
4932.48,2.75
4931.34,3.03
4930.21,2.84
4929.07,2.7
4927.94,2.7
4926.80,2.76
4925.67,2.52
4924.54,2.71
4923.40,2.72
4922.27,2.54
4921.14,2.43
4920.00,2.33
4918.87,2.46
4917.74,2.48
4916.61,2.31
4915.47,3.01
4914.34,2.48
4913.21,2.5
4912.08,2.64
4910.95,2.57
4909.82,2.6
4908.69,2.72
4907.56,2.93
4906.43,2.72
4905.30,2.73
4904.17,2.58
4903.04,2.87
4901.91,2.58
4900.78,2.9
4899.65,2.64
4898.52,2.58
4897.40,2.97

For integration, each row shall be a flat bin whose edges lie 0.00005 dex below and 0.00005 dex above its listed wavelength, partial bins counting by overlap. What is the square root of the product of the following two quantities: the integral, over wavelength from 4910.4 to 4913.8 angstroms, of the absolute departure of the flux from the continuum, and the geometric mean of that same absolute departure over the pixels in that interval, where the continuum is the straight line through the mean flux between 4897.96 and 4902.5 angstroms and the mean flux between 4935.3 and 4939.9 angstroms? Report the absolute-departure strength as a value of 0.17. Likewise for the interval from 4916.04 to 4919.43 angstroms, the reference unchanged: 0.46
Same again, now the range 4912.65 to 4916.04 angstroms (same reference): 0.42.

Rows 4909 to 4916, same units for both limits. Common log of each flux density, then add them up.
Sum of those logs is 2.52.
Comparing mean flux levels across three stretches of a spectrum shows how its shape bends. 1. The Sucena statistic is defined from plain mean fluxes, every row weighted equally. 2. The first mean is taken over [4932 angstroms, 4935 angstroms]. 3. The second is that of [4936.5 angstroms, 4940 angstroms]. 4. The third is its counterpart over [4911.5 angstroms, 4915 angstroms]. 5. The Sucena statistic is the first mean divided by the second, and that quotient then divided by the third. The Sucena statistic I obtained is 0.39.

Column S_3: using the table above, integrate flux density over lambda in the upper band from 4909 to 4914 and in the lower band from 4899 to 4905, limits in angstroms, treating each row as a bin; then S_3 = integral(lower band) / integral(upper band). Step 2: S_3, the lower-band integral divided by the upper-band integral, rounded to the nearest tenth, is 1.3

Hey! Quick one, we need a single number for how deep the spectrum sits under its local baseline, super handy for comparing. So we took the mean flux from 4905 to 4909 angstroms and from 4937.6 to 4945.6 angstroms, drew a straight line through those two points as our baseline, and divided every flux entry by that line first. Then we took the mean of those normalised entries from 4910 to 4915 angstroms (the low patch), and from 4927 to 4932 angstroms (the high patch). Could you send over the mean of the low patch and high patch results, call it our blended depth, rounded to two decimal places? 0.98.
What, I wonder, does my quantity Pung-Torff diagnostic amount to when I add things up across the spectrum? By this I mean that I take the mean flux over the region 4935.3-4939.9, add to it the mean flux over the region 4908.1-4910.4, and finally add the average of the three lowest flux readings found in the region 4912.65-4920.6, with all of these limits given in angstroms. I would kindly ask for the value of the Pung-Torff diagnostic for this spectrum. 7.69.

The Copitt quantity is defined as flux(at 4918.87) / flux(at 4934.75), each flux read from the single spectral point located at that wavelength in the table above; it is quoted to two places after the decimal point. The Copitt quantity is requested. 0.98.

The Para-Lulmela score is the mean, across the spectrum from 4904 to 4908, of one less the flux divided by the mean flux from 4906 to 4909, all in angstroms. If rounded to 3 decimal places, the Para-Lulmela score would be 0.018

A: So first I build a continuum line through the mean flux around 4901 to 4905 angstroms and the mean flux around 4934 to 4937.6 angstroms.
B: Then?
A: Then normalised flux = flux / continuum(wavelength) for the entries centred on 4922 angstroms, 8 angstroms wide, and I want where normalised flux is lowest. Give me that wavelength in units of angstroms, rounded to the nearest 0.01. 4920.00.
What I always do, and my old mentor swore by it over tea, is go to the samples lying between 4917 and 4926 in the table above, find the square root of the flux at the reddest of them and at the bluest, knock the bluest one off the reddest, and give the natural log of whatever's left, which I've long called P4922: -4.4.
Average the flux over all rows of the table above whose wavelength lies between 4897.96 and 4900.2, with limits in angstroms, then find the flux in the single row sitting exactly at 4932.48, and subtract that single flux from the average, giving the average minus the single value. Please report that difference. -0.14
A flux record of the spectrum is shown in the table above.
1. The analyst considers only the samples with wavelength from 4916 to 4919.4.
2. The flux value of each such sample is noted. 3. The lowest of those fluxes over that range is 2.31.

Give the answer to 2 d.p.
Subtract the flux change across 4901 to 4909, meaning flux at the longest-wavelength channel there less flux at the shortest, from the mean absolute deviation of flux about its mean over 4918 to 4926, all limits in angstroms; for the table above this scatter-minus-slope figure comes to -0.03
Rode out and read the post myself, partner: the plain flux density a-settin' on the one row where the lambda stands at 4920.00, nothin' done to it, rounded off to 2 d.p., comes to 2.33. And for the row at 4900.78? 2.90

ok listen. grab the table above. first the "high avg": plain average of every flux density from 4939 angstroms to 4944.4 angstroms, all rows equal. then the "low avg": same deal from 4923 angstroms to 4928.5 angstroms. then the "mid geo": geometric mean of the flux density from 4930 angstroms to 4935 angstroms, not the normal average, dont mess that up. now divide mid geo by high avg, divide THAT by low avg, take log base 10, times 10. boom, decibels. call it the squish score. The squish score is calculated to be -4.18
